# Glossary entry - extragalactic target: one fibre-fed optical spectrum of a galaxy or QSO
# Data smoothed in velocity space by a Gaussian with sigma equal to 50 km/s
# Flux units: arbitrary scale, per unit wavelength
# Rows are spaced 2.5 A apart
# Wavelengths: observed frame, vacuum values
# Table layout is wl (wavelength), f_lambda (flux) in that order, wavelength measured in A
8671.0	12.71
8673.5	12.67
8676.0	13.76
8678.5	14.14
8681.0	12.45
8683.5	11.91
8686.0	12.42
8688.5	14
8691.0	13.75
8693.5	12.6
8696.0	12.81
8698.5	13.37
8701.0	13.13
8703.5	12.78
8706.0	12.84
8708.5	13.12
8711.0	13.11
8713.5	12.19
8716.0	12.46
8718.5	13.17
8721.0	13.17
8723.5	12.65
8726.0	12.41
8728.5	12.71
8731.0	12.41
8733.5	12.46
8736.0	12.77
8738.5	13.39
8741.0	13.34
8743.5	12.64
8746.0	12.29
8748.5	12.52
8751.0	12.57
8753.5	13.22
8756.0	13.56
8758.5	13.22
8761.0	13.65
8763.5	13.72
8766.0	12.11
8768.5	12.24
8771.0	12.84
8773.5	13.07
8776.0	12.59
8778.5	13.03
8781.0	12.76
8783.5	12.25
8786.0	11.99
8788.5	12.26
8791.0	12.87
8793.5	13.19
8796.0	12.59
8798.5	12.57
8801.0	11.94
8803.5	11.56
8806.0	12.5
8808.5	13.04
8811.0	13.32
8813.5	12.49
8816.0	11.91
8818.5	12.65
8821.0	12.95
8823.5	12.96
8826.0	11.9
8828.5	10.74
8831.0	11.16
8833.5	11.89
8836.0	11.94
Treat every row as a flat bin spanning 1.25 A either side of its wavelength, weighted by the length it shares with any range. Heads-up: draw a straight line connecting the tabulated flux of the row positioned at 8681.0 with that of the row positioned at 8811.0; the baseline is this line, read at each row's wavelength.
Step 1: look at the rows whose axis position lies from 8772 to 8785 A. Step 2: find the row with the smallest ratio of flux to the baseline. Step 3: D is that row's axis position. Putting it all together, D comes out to 8783.5 A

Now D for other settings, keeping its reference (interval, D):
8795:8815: 8803.5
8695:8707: 8703.5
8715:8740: 8731.0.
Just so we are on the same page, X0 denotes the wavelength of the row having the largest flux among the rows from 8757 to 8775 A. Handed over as 8763.5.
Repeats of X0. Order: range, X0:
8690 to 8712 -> 8691.0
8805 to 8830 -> 8811.0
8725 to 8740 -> 8738.5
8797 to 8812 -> 8811.0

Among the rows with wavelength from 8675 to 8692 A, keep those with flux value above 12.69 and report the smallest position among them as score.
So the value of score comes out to 8676.0 A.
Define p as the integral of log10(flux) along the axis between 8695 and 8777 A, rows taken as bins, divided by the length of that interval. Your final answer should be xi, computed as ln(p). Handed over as 0.104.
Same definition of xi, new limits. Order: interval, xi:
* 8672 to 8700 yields 0.110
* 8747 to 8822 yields 0.099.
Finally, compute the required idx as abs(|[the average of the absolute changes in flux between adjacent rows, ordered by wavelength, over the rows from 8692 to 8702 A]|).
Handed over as 0.34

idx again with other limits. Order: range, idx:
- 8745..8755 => 0.31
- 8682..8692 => 0.78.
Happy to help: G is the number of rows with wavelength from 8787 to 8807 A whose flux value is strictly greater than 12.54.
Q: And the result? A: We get 4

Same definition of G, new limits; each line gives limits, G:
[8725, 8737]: 2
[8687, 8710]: 9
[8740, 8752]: 3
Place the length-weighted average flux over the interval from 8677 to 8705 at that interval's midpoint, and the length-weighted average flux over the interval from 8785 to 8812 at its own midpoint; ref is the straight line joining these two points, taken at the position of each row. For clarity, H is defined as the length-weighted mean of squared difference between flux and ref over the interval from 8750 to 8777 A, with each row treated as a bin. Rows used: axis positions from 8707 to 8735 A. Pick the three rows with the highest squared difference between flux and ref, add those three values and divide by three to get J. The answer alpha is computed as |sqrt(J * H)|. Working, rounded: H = 0.36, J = 0.32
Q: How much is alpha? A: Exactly 0.34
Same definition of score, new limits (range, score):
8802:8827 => 8808.5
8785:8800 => 8791.0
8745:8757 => 8753.5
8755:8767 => 8756.0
